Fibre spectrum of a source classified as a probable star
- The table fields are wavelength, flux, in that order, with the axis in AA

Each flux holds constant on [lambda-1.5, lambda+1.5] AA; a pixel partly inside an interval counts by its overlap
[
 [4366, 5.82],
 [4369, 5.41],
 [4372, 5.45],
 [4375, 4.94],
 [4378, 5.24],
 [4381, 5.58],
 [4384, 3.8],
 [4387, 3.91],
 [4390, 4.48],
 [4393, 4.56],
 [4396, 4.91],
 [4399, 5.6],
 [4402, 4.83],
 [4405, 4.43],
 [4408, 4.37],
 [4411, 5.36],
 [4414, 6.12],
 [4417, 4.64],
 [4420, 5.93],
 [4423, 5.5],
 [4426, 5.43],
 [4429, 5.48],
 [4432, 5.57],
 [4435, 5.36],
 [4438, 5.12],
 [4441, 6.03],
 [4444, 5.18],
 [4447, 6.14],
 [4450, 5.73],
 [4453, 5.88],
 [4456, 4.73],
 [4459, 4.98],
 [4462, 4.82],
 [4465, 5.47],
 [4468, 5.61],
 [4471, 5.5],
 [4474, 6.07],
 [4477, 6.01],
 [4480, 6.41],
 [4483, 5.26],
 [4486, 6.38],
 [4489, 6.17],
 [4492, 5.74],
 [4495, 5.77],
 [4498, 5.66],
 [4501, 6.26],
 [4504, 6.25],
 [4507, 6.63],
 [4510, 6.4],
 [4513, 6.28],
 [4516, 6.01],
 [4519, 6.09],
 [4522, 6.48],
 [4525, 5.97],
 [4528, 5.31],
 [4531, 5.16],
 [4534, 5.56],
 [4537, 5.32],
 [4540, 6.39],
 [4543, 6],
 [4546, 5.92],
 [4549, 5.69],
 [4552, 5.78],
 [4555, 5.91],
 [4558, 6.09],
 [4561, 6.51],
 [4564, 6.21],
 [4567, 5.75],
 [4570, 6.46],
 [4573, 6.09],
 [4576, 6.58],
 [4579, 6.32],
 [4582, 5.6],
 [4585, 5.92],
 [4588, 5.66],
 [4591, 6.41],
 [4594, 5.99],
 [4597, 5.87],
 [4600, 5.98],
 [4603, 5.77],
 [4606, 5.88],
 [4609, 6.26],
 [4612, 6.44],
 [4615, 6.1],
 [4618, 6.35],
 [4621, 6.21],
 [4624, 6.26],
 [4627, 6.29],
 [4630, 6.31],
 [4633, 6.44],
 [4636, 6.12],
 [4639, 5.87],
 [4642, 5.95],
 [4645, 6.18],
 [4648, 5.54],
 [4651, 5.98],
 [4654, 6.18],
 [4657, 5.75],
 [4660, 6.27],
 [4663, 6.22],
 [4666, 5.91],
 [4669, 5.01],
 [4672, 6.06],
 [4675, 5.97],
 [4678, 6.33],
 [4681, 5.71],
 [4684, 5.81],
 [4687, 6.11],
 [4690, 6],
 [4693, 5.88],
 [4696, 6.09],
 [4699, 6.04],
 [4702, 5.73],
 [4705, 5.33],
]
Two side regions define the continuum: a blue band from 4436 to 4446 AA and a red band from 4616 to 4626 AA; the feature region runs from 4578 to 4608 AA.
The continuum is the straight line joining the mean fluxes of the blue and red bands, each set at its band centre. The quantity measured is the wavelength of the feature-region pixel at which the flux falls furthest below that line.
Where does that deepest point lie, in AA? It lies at 4582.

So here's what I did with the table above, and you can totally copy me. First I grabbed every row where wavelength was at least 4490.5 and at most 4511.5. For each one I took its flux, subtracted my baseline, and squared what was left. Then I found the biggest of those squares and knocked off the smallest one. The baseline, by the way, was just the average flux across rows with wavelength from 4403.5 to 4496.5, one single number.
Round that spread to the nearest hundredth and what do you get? 1.21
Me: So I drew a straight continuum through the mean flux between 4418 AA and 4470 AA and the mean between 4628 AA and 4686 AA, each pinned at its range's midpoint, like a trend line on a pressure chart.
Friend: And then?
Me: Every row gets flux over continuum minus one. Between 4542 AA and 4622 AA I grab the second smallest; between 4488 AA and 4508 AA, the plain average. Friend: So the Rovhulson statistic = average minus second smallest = 0.11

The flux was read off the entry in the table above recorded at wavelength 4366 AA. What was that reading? 5.82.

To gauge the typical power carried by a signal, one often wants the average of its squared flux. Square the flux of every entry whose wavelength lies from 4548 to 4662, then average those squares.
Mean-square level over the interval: 37.0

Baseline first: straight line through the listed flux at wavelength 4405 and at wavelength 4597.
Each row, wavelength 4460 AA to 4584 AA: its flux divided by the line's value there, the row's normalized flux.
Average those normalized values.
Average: 1.12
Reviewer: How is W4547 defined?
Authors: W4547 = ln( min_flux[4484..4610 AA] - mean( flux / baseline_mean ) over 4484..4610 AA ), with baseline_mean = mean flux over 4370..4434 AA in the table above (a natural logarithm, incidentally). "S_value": 1.38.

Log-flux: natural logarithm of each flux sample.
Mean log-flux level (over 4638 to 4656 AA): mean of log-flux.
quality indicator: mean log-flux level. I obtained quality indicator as 1.78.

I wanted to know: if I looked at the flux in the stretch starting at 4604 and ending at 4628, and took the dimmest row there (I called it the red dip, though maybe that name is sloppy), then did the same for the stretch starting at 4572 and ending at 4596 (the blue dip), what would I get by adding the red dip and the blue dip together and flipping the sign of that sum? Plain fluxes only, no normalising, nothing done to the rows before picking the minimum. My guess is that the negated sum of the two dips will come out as -11.5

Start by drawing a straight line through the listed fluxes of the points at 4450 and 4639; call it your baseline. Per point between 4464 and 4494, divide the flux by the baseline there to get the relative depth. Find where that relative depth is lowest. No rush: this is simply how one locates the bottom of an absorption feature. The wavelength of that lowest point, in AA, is 4483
